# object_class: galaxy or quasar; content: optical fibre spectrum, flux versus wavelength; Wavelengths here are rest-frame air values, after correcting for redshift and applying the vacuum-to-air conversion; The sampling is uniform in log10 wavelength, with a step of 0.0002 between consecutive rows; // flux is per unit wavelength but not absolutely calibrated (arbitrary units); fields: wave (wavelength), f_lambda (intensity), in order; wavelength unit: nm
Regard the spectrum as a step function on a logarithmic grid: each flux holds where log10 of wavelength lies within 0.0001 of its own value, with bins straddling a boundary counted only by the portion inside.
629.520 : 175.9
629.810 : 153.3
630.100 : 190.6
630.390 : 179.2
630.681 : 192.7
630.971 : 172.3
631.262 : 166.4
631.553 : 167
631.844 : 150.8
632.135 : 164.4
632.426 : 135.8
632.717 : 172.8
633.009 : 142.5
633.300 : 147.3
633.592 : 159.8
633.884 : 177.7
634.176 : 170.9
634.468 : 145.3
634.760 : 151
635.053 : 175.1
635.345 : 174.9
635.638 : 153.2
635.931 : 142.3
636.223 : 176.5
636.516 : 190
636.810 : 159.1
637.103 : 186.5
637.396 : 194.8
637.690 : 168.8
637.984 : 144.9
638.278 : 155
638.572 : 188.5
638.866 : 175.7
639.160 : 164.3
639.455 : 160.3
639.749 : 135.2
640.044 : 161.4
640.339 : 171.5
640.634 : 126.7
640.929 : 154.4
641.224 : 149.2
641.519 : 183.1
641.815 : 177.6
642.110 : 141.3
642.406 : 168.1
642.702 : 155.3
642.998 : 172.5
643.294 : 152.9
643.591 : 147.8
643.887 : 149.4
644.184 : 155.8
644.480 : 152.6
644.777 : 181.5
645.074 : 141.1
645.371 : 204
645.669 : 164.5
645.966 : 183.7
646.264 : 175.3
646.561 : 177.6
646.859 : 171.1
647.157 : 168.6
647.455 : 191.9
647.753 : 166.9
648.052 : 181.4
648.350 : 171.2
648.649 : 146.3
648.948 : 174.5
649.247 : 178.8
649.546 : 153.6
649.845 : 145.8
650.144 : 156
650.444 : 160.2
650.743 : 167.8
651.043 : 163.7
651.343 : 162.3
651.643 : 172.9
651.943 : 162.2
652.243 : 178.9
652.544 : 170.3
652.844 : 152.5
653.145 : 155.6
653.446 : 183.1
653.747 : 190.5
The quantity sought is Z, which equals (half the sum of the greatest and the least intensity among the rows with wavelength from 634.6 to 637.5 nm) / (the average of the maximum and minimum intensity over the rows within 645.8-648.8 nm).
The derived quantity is 1.00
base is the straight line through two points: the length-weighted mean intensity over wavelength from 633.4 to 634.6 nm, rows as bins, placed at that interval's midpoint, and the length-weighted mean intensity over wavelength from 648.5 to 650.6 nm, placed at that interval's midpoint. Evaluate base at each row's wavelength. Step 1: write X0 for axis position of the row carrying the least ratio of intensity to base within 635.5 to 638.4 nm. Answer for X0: 635.931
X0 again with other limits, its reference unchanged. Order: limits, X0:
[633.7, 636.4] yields 635.931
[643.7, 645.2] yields 645.074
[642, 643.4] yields 642.110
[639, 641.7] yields 640.634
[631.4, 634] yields 632.426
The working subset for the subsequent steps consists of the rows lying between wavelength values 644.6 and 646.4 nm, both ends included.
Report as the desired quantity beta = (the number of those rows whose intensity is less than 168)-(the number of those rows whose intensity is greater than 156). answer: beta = -3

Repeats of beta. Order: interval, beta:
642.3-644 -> 2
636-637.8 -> -5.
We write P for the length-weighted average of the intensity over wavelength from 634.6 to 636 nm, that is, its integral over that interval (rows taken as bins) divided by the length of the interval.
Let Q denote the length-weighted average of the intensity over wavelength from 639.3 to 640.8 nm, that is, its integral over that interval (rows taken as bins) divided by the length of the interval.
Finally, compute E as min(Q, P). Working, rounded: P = 160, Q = 151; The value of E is 151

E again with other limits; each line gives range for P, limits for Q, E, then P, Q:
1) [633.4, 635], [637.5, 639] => 161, 161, 167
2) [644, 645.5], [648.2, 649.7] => 165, 166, 165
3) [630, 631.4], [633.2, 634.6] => 161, 180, 161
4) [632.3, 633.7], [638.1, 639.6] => 152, 152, 168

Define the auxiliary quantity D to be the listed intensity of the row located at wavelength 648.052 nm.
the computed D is 181.4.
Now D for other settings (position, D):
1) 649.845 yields 145.8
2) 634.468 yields 145.3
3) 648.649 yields 146.3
